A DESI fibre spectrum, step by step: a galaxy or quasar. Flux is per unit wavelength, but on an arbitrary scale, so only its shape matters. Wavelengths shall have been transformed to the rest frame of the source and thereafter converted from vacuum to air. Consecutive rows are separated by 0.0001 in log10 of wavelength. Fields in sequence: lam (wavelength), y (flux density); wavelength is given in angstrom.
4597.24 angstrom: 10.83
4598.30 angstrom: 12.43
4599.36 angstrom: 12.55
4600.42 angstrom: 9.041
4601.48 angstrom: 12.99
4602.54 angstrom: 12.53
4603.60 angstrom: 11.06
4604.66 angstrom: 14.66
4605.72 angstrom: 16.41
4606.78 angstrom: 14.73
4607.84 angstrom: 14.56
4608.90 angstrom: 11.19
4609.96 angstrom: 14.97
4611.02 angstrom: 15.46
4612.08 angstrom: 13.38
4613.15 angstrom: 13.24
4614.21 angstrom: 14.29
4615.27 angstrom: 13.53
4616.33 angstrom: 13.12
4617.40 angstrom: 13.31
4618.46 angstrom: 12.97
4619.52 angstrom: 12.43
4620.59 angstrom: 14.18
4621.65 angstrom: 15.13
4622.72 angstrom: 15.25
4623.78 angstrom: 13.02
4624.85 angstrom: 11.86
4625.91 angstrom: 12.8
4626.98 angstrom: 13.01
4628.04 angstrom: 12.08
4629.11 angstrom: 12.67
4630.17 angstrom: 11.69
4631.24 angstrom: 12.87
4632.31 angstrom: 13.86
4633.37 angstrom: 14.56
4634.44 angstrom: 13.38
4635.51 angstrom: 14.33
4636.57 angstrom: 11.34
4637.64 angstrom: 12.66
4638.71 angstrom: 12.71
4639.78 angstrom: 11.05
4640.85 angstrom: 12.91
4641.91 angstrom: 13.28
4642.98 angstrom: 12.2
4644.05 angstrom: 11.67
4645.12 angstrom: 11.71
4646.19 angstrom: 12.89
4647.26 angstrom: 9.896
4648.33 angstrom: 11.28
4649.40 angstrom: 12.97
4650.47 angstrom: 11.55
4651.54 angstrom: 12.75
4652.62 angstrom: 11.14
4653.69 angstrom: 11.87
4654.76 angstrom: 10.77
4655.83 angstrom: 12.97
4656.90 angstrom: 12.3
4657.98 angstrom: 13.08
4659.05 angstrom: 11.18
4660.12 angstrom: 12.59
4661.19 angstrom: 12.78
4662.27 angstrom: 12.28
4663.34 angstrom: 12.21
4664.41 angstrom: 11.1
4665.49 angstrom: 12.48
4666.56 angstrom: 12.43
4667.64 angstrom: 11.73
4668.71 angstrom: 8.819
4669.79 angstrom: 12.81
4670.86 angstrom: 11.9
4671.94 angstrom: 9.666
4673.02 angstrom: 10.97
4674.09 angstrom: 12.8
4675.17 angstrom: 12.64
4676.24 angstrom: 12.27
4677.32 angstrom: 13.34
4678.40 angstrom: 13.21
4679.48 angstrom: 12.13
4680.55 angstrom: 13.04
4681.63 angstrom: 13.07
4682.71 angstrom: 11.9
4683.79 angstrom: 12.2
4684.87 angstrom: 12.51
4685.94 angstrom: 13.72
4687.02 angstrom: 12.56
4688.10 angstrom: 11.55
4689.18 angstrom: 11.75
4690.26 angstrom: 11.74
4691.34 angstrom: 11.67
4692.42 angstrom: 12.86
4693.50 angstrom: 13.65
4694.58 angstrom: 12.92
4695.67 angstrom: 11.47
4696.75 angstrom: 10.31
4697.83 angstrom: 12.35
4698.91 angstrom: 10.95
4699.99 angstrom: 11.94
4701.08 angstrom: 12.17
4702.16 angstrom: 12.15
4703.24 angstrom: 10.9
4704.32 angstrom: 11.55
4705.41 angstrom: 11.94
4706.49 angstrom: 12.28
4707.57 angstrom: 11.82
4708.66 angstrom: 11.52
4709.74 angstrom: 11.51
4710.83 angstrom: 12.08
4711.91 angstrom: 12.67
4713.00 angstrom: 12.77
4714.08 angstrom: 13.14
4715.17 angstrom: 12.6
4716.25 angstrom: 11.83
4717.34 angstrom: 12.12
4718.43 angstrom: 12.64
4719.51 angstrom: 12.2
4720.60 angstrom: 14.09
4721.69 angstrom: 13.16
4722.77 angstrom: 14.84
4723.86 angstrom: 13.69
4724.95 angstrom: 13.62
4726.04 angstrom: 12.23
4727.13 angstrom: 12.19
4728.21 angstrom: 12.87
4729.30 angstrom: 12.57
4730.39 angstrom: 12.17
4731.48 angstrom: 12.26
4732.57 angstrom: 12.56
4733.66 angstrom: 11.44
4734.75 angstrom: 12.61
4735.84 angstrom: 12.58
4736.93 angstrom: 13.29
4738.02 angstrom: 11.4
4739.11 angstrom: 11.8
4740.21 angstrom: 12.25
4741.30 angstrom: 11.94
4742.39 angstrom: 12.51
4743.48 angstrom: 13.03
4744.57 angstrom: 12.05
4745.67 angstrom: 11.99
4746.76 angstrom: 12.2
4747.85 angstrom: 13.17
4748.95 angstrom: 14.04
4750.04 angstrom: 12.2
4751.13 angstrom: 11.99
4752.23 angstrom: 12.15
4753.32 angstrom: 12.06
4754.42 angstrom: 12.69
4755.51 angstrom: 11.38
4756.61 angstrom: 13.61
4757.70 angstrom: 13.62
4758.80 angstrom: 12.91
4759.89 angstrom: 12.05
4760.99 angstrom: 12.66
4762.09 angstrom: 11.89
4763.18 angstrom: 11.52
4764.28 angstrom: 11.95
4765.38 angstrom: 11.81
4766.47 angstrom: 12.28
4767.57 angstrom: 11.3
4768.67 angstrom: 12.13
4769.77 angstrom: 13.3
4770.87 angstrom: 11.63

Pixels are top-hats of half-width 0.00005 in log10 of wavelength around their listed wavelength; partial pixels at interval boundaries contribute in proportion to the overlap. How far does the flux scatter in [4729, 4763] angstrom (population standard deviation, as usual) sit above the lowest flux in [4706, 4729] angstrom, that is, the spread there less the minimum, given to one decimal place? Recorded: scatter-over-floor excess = -10.9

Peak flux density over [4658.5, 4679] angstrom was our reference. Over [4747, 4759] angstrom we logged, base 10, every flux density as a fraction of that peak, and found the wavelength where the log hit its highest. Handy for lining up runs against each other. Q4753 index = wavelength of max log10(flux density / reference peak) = 4748.95 angstrom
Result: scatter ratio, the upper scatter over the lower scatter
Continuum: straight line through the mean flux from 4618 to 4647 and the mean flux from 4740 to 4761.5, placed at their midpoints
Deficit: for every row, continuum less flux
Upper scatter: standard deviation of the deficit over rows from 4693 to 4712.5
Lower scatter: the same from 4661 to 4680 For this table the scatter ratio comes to 0.65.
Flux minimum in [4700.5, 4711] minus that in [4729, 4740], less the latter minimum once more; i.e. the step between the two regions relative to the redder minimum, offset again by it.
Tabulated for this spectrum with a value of -11.9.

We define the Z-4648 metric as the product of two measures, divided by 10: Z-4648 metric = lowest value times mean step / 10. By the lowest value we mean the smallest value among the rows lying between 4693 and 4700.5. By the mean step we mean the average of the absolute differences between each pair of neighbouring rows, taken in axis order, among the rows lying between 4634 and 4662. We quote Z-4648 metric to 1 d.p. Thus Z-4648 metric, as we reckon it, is 1.3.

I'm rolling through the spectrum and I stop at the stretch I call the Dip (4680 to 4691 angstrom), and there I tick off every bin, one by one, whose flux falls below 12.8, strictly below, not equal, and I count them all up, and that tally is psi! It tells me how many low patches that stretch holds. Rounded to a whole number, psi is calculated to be 7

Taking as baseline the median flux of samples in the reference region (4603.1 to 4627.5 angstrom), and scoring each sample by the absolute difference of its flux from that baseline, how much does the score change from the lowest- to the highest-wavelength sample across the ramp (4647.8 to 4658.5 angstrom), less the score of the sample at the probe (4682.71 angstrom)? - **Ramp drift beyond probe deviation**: -3.3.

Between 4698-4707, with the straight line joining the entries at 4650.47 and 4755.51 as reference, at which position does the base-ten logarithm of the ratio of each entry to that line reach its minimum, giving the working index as 4703.24 angstrom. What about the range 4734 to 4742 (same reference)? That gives 4738.02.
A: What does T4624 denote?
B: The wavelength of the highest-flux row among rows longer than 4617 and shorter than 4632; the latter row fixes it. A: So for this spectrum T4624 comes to 4622.72 angstrom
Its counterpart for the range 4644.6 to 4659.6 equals 4657.98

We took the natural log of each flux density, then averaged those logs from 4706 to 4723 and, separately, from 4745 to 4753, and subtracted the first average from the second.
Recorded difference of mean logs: 0.00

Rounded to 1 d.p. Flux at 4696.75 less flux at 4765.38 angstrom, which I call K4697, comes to -1.5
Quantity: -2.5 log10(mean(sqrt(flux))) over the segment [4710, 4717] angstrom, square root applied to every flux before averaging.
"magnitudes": -1.37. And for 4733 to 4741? -1.36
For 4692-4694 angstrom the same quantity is -1.40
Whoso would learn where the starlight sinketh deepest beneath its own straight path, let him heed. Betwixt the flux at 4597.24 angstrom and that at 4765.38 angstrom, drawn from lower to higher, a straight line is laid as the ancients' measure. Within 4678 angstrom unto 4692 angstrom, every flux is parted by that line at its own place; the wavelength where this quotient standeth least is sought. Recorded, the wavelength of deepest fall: 4688.10 angstrom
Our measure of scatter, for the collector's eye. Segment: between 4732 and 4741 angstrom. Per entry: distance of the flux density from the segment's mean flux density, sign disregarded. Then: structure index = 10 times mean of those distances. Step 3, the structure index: 5.2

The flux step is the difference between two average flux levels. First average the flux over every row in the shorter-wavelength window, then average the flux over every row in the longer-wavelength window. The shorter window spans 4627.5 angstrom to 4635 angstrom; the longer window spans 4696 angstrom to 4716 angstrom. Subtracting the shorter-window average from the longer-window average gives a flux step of -1.1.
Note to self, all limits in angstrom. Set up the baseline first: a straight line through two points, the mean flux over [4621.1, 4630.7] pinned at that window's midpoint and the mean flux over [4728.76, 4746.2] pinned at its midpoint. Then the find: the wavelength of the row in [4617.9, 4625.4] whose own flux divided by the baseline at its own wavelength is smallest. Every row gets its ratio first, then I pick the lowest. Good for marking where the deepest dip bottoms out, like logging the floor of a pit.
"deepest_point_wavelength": 4624.85 angstrom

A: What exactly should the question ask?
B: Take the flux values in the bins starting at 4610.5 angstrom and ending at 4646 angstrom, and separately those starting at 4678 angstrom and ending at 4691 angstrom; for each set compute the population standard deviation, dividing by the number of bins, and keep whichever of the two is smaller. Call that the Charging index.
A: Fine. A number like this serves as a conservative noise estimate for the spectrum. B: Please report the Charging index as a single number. 0.66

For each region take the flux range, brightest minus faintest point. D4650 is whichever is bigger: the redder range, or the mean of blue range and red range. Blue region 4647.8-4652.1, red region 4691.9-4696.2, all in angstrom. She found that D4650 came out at 2.2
